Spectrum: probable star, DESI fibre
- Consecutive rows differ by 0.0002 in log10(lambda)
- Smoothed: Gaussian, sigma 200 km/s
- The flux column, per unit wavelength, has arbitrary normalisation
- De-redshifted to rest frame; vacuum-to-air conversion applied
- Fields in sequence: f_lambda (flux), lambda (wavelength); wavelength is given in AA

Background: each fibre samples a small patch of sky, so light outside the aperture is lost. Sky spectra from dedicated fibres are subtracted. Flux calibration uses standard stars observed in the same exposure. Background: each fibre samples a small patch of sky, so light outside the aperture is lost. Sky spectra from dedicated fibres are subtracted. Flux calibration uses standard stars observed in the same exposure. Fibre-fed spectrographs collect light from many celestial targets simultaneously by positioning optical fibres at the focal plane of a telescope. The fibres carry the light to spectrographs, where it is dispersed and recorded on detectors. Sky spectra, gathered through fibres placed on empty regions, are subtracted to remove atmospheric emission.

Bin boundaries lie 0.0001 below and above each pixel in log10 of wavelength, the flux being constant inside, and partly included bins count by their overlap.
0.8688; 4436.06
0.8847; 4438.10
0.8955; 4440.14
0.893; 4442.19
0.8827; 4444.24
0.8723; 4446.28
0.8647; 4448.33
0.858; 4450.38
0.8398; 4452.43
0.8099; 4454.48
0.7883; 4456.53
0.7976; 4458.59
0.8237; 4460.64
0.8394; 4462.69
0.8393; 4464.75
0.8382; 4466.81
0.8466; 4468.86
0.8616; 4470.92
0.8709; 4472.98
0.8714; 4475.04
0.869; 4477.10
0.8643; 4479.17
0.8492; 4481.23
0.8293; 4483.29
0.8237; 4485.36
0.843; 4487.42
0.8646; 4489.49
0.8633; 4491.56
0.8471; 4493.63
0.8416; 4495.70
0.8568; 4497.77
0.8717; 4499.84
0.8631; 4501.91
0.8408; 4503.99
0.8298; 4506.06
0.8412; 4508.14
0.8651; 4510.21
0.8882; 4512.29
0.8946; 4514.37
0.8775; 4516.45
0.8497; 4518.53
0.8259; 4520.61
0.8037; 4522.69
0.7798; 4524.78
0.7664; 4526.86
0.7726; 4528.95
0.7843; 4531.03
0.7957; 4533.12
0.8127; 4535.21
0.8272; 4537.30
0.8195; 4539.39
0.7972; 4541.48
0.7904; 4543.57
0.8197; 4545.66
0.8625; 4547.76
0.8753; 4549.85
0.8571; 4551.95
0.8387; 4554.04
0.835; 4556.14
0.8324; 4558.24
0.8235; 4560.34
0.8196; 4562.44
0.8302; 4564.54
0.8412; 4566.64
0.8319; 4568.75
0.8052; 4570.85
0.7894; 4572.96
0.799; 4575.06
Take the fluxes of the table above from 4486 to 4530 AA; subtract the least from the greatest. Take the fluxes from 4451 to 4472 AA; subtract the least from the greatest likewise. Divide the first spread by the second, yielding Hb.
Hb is 1.75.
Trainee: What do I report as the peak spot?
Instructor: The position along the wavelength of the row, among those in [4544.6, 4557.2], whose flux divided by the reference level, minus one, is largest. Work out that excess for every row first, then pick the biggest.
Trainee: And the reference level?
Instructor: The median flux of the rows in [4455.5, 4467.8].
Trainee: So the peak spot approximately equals 4549.85 AA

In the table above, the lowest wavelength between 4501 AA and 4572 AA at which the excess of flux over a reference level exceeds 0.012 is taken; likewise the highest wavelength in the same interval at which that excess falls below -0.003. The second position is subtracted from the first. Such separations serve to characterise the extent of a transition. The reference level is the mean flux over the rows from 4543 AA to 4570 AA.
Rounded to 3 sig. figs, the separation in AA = -68.9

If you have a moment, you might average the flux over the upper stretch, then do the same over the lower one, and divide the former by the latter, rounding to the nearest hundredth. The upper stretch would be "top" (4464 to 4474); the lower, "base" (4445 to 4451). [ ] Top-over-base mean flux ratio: 0.98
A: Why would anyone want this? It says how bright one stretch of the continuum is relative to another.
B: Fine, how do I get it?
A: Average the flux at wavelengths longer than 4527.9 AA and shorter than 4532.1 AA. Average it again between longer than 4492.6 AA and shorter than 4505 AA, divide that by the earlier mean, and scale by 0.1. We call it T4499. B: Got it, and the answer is 0.110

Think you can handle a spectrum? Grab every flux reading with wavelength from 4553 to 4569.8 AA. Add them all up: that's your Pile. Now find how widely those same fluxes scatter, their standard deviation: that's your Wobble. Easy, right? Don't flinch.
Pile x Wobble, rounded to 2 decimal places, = 0.05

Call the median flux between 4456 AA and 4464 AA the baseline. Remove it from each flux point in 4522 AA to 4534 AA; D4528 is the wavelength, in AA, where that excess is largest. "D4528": 4522.69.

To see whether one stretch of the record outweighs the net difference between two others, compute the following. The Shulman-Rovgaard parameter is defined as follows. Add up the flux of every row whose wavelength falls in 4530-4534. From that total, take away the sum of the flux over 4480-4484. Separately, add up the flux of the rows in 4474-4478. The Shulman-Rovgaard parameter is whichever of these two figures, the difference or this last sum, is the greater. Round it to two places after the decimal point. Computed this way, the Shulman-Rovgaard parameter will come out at 1.74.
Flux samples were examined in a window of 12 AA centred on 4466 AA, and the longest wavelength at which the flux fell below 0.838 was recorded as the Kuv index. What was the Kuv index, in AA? 4460.64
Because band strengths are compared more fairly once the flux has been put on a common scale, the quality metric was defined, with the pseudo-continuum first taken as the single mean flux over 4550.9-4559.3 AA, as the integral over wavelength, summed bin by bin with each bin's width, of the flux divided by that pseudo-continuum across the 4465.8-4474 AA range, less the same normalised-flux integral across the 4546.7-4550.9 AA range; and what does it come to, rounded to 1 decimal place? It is 4.0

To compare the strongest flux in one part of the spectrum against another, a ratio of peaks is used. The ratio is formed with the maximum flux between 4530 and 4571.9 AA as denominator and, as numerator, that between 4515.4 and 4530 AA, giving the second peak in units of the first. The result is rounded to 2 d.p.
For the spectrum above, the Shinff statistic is 1.00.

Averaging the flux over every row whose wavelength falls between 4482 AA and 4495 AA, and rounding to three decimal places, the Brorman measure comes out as 0.845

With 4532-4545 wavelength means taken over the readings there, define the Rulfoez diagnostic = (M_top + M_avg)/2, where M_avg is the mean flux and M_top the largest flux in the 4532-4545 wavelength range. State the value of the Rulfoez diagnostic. 0.82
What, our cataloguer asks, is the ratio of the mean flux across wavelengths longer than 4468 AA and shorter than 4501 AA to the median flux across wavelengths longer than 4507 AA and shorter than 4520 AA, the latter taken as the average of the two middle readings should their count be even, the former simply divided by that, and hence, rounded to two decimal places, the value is 0.98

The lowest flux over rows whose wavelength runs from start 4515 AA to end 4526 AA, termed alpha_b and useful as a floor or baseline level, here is 0.7798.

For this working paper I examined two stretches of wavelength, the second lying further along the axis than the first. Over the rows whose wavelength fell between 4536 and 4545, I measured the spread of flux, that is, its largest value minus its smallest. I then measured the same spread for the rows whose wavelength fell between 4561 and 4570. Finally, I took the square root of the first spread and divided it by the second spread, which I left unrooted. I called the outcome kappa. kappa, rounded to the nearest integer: 9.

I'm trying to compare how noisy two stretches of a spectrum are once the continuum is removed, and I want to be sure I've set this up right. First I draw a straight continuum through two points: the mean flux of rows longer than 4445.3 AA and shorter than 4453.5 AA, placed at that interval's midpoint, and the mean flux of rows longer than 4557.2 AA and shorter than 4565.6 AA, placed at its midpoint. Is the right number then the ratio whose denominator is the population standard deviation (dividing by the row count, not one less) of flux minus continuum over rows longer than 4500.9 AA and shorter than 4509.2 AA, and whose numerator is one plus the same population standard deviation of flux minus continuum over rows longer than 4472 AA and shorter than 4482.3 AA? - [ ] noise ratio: 87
